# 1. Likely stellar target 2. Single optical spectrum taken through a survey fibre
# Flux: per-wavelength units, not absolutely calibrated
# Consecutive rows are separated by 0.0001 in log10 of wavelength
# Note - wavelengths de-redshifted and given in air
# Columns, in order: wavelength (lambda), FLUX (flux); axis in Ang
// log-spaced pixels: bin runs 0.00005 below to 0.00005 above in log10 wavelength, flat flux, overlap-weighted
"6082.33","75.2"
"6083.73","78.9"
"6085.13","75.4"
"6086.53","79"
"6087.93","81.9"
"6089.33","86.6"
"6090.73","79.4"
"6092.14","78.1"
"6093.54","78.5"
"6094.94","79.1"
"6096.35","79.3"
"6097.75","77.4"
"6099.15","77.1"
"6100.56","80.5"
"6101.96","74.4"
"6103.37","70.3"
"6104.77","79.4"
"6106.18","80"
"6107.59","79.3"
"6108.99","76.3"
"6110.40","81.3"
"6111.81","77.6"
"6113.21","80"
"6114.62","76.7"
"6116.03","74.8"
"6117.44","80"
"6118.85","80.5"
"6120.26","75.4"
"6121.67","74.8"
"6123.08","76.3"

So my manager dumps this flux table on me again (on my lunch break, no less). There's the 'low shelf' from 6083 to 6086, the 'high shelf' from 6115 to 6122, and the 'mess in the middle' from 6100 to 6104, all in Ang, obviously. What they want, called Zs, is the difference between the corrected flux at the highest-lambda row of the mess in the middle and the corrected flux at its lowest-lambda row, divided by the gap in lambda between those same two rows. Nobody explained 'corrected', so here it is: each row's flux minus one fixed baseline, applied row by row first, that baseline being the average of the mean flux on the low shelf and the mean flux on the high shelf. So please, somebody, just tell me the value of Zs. -3.6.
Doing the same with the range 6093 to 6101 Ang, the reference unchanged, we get 0.3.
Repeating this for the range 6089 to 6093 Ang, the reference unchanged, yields -3.0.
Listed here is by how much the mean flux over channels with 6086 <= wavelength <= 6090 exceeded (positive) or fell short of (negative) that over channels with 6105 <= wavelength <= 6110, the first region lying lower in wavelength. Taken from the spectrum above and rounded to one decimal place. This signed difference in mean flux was 4.0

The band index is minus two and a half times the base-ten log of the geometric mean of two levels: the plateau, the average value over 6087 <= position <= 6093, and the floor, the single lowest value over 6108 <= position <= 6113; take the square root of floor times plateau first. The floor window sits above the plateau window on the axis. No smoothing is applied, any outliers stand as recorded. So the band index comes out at -4.74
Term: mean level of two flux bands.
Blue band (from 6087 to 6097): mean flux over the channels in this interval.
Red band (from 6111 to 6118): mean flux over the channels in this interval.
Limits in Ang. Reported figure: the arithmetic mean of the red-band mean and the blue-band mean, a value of 79.1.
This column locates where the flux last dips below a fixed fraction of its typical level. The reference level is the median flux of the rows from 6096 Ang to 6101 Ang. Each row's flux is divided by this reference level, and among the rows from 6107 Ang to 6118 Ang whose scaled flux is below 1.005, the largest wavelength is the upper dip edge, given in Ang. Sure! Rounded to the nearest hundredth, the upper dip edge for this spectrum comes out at 6116.03 Ang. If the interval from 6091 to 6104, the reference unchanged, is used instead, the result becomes 6103.37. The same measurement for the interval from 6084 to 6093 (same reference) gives 6092.14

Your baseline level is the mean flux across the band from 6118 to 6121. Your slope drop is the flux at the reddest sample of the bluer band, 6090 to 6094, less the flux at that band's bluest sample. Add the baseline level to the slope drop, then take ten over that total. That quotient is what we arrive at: 0.130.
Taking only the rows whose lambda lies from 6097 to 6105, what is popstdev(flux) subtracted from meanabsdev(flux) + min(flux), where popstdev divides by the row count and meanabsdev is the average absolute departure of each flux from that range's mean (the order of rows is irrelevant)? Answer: 69.7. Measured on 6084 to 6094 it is 74.6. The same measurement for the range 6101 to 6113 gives 69.7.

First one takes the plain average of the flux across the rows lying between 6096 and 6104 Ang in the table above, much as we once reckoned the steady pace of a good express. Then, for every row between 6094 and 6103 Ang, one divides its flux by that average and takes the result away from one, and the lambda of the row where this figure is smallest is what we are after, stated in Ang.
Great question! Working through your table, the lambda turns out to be 6100.56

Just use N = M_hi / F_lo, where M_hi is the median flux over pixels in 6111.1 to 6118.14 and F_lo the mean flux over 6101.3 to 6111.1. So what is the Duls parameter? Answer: 1.00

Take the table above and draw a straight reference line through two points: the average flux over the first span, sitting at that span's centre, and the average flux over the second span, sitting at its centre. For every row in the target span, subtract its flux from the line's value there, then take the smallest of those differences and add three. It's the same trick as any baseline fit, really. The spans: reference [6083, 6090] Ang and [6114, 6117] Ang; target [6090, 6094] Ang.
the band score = 3.3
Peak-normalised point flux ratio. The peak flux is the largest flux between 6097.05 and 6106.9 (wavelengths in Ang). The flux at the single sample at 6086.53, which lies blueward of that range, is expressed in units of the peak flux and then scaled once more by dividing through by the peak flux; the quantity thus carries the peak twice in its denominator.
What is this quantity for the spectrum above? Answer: 0.0122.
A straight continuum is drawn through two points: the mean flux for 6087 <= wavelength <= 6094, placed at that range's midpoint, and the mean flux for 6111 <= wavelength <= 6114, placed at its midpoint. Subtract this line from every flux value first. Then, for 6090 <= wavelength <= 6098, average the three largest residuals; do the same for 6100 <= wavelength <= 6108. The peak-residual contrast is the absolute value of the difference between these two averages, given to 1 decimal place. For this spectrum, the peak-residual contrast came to 1.7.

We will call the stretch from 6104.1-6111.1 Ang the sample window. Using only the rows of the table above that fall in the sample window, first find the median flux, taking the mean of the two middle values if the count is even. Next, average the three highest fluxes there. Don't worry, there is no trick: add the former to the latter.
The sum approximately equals 160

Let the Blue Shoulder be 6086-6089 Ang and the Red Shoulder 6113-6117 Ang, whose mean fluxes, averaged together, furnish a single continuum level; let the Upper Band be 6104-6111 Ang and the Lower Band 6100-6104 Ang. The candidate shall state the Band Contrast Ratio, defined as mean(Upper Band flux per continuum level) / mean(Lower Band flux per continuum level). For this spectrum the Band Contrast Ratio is 1.06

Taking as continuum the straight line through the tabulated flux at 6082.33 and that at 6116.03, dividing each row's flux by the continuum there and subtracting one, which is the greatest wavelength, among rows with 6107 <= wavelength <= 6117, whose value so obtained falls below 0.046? 6116.03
